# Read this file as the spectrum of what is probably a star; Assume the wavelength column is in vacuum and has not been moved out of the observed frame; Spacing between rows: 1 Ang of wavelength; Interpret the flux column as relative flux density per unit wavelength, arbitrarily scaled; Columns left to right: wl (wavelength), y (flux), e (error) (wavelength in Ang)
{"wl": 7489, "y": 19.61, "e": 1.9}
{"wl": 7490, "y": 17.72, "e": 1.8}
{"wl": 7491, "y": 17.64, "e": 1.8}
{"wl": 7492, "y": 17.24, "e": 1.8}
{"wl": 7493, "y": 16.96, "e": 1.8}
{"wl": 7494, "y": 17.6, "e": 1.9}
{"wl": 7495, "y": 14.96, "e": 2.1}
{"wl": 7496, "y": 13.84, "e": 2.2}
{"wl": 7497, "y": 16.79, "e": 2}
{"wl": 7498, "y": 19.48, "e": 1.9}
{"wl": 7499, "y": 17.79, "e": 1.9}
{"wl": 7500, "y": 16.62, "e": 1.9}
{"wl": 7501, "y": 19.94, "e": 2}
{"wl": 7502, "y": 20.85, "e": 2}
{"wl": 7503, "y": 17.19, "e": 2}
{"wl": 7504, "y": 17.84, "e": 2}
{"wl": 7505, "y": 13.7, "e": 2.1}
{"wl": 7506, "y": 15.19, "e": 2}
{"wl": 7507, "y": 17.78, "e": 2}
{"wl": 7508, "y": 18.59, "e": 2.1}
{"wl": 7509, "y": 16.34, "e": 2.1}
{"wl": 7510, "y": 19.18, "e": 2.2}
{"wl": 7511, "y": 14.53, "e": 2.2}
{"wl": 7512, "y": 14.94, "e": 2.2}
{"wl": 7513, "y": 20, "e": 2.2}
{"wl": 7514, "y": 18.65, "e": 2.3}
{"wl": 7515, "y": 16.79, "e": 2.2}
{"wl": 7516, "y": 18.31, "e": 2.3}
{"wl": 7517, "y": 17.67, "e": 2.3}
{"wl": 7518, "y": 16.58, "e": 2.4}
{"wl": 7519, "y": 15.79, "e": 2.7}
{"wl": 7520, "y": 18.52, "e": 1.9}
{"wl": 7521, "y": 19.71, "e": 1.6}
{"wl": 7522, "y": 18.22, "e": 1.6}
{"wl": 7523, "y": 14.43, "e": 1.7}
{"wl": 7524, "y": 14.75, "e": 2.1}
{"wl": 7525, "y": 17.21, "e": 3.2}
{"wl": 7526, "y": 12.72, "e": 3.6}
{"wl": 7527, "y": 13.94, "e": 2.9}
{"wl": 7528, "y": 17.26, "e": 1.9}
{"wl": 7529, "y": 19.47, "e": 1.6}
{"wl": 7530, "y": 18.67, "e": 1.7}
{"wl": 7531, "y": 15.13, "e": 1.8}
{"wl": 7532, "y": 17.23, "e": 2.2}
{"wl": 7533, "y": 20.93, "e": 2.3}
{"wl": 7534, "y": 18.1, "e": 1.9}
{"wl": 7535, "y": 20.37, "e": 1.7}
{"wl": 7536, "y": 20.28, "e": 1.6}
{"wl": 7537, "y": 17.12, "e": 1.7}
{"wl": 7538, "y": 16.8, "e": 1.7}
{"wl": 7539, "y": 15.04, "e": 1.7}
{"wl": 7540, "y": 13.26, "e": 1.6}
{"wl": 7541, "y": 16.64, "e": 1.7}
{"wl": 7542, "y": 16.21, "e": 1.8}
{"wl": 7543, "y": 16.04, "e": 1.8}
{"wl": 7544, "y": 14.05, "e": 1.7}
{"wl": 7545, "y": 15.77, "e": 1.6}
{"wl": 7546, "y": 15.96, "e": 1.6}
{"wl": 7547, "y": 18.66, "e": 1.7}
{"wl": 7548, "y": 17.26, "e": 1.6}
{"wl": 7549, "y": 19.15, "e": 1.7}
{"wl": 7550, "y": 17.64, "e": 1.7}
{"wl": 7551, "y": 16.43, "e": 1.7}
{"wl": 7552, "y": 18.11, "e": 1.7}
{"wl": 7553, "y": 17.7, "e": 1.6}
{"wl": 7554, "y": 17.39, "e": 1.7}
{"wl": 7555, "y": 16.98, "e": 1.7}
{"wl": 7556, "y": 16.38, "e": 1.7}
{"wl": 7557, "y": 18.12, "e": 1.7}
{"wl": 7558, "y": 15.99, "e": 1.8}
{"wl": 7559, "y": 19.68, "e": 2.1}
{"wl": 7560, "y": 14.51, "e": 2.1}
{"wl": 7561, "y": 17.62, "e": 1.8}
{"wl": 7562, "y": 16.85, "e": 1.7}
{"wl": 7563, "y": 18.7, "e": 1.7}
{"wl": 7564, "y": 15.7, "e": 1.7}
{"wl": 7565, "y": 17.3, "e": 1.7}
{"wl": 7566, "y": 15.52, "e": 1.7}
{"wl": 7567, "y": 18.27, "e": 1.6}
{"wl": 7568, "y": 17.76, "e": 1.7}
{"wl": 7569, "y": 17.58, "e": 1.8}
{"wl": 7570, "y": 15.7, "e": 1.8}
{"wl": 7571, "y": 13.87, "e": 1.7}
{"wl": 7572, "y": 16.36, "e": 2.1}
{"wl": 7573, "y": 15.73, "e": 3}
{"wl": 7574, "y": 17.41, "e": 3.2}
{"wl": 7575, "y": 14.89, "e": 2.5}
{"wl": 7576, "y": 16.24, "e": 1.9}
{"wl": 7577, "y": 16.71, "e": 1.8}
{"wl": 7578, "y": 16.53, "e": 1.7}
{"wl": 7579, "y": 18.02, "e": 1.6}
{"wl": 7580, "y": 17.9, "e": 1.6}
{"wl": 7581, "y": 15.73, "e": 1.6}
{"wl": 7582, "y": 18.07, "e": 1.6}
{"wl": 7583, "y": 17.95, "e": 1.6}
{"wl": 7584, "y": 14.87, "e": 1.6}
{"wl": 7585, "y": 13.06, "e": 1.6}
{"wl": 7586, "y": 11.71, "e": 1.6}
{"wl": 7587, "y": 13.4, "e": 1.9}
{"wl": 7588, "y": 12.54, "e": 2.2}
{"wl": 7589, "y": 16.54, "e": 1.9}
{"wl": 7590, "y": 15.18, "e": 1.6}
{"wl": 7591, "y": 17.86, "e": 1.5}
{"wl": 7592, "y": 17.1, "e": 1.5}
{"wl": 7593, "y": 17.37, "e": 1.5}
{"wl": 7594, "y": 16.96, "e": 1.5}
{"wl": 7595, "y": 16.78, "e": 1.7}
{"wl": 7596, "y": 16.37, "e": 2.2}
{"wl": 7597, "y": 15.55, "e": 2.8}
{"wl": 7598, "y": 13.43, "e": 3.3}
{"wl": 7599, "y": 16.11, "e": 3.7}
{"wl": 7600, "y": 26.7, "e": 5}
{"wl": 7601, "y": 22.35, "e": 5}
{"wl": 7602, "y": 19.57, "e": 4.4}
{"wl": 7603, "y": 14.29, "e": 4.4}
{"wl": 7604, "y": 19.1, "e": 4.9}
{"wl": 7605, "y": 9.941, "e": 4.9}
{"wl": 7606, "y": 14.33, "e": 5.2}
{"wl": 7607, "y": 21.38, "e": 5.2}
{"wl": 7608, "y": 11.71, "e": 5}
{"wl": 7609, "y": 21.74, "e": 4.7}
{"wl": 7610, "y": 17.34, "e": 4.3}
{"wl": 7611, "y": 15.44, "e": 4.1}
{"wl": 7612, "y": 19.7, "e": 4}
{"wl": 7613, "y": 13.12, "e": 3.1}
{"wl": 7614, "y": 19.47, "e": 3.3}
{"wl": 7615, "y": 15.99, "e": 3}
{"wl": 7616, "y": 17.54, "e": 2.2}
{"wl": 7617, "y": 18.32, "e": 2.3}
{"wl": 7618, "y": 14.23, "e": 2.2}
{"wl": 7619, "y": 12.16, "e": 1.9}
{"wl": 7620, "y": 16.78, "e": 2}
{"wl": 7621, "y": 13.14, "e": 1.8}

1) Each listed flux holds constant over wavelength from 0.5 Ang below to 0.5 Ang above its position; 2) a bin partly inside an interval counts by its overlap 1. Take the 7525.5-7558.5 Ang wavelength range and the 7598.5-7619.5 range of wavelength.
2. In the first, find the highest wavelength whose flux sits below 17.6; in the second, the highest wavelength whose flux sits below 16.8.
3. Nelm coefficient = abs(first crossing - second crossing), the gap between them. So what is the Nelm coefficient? 61 Ang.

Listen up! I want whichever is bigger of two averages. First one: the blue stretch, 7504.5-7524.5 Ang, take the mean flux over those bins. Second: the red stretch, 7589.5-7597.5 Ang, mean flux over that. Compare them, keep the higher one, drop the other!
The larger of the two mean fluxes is 17.0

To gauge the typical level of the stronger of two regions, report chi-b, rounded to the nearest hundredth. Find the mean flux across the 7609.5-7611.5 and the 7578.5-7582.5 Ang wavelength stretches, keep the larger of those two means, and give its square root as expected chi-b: 4.17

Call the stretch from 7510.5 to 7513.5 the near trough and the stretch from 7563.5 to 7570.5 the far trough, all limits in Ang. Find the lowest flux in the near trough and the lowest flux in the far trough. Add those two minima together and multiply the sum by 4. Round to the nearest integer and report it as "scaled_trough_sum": 120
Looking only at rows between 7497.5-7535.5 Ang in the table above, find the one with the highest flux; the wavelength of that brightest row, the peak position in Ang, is 7533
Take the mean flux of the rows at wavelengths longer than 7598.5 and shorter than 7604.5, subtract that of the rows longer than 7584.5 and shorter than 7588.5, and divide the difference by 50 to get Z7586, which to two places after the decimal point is 0.14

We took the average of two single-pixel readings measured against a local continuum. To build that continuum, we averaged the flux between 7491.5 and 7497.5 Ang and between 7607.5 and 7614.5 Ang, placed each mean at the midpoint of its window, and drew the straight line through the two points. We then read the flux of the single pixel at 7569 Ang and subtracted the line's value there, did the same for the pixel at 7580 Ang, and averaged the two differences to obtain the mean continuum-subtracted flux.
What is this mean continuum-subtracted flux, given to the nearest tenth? 1.0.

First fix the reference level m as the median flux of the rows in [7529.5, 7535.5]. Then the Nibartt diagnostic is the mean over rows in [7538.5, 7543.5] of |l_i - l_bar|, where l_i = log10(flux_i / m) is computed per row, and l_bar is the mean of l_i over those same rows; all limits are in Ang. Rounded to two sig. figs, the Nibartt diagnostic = 0.030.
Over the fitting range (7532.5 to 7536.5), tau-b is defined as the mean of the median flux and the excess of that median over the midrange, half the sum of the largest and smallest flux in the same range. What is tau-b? 10.6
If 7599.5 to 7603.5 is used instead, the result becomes 10.7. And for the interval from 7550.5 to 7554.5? 8.9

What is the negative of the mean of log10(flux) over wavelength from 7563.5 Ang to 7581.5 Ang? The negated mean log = -1.22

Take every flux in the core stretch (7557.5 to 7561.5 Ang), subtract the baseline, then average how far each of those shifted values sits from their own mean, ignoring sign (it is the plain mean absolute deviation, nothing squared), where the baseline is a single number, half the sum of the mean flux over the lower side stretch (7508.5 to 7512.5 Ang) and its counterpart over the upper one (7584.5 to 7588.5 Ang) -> 1.70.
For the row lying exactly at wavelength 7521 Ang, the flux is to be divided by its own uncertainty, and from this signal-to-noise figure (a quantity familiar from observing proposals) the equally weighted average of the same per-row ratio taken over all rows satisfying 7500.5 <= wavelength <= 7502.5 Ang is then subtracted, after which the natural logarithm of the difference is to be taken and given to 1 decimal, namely 0.8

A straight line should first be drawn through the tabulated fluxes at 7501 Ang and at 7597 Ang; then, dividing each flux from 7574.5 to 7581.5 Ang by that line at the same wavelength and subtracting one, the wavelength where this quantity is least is 7575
